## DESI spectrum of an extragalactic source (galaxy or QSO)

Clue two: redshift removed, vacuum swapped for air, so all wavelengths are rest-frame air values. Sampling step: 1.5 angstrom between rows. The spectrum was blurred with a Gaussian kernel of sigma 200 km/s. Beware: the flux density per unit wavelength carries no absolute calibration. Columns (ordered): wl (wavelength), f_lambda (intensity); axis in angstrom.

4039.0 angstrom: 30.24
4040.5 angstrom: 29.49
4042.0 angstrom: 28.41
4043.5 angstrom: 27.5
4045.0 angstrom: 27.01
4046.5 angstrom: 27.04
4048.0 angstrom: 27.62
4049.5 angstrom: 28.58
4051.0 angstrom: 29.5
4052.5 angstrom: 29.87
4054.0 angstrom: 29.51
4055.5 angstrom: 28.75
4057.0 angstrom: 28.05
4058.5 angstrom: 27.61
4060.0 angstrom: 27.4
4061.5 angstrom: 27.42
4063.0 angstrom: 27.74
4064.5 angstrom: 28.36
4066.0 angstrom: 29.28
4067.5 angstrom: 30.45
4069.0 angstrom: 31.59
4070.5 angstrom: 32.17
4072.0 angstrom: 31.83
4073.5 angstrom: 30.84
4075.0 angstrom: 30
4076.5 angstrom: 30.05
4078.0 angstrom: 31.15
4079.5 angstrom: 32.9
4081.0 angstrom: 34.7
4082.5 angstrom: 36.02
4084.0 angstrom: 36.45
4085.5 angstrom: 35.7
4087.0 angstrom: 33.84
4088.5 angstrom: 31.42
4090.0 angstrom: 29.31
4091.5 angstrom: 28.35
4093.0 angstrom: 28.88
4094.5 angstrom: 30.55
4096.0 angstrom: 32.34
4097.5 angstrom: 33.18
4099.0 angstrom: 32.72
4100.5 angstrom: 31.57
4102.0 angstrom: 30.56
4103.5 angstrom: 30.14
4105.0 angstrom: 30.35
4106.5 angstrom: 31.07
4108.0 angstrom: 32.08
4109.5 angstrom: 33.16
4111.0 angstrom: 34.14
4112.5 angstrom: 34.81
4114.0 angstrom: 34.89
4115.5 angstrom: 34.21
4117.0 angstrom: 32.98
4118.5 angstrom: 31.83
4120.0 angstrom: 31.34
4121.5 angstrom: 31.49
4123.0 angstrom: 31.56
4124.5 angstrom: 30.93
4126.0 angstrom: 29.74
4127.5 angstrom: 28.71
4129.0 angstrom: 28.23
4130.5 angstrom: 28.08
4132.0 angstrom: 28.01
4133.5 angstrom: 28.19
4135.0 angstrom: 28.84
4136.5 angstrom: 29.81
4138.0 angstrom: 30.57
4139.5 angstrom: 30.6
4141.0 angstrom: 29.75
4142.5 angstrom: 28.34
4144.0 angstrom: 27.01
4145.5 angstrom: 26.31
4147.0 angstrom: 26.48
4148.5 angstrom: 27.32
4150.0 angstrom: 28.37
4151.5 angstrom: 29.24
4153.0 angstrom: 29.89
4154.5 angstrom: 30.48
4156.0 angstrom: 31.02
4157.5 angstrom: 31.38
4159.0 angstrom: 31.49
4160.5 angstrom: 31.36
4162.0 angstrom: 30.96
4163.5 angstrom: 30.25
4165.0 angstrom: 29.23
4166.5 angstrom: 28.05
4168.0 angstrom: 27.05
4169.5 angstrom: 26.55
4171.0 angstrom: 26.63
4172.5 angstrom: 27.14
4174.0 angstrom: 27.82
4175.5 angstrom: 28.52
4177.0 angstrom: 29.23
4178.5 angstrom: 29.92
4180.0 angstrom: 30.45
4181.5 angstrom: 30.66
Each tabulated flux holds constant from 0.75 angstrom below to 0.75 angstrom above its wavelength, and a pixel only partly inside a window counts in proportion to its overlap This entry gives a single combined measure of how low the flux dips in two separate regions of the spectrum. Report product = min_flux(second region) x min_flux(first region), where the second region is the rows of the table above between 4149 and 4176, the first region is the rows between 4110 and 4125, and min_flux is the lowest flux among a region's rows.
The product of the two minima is 821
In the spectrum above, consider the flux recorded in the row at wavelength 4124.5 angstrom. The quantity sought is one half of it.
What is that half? 15.5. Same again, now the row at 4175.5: 14.3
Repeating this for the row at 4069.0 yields 15.8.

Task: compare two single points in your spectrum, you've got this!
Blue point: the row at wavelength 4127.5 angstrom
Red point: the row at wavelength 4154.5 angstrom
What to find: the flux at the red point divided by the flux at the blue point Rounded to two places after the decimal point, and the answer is 1.06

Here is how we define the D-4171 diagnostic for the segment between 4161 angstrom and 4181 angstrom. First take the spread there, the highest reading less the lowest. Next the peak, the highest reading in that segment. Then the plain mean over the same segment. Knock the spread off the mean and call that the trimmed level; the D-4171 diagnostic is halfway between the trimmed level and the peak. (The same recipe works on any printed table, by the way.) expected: 27.6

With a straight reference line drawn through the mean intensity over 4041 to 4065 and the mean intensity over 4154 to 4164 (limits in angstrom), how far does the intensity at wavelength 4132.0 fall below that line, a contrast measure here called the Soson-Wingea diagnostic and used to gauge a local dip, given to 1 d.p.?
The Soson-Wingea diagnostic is 2.3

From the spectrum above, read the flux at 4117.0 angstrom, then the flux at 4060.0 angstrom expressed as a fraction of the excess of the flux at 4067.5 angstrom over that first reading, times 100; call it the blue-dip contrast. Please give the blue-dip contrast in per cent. -1083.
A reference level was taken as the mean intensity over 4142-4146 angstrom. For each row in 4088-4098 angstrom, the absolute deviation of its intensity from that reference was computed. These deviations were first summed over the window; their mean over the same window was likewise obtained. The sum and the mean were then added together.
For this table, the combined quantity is 27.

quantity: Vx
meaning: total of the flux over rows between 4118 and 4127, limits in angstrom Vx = 187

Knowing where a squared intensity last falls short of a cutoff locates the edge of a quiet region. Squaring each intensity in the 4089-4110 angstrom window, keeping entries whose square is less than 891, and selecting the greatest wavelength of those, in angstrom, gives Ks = 4093.0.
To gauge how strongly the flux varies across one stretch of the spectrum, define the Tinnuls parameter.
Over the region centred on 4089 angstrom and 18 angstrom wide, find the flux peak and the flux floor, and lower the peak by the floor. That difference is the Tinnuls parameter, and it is 8.1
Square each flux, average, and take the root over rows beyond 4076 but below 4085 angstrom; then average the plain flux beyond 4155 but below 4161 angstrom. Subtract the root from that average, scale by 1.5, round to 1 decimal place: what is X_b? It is -3.5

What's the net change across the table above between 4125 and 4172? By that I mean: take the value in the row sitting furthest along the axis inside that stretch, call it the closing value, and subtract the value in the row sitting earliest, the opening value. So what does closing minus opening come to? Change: -3.1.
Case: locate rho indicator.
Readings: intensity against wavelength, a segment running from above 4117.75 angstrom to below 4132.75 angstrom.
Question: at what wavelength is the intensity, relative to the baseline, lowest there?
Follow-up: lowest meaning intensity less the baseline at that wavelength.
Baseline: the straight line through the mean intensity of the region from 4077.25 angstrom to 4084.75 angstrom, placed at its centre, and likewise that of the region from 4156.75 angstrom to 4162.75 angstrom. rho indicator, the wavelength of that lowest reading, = 4132.0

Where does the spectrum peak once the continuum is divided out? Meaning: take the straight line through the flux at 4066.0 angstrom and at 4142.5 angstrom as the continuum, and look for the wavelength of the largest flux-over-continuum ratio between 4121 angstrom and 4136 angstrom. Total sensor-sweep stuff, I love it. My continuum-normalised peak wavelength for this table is 4123.0 angstrom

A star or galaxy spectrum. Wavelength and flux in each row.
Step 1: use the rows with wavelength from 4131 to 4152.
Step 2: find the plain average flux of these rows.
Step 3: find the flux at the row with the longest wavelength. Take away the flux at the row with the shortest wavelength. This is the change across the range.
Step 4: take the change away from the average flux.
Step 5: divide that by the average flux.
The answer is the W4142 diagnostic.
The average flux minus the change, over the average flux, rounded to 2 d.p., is 0.96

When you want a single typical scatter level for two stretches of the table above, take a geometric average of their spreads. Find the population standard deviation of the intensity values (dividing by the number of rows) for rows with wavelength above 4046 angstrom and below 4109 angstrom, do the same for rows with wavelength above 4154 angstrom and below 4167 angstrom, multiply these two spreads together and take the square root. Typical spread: 1.61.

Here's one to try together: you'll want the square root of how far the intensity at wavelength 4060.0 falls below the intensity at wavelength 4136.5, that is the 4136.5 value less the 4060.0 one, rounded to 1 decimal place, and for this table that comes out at 1.6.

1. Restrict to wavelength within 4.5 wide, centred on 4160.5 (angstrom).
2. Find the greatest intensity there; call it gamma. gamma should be 31.49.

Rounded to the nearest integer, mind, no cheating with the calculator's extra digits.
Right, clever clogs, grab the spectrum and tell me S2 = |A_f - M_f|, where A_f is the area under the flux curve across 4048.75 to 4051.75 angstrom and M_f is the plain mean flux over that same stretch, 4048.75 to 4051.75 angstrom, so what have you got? 58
